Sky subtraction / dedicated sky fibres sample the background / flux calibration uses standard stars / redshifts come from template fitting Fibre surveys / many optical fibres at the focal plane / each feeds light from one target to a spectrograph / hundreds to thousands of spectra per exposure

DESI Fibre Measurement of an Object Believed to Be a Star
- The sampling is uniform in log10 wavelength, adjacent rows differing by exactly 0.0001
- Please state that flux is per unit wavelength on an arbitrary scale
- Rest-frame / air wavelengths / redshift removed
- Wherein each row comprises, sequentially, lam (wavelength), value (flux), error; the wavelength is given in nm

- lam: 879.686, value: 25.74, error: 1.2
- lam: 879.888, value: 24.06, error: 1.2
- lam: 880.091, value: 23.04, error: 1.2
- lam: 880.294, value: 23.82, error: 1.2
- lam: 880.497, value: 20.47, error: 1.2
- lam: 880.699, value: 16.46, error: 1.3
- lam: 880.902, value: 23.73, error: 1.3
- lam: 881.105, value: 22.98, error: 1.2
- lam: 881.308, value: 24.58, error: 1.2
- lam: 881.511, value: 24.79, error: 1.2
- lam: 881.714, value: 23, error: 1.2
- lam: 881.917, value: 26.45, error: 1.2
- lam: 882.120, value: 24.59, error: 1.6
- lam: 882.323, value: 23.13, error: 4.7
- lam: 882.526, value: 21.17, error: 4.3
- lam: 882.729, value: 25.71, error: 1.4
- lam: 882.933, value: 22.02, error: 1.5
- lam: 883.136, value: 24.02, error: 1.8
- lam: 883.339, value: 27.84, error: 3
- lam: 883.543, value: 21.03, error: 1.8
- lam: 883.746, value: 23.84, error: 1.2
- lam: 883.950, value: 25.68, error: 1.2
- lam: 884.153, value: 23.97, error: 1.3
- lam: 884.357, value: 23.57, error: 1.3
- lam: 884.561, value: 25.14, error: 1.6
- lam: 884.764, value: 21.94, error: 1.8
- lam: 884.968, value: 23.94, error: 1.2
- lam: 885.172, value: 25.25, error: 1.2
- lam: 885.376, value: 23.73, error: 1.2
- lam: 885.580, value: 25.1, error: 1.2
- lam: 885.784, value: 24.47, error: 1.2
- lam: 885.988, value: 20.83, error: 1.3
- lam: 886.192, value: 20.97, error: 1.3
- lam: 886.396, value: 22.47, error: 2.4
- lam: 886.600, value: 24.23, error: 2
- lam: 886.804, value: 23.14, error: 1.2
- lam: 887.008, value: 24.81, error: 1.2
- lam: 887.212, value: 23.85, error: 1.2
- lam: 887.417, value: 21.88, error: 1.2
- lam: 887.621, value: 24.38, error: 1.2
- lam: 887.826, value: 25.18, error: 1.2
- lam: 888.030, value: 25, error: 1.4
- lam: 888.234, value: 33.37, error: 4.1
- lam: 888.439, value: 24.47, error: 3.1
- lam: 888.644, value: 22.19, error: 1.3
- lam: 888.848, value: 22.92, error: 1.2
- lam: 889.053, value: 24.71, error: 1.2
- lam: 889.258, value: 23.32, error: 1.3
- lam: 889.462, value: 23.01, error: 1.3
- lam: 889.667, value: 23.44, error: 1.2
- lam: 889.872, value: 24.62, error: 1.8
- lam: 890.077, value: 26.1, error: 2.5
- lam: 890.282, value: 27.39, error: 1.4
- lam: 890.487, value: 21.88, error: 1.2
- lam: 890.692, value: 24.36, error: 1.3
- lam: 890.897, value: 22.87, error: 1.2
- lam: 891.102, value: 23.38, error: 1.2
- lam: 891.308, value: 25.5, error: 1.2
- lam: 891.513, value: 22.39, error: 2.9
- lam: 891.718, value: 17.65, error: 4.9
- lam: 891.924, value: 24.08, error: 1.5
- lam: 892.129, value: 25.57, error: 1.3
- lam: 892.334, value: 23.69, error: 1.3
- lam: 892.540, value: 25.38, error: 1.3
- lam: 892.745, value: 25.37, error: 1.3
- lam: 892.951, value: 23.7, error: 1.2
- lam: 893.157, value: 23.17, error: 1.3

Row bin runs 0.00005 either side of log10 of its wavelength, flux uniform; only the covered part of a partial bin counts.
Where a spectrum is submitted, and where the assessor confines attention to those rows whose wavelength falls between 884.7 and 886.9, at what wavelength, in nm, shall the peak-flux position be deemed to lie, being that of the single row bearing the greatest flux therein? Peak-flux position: 885.172 nm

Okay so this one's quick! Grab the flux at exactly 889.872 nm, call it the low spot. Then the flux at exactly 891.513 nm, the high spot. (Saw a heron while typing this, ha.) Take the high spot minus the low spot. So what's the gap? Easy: -2.2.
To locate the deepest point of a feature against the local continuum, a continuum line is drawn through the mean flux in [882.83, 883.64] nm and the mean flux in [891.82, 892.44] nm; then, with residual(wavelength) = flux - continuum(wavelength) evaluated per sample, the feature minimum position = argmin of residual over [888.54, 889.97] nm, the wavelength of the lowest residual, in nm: 888.644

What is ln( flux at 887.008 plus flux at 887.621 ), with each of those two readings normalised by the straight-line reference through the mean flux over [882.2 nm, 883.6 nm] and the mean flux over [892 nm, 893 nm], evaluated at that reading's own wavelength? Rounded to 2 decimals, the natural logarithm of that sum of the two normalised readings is 0.71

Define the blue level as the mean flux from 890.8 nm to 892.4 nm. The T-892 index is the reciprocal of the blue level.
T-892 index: 0.0432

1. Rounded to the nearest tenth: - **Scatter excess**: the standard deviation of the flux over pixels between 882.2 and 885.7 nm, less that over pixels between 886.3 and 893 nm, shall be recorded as -0.6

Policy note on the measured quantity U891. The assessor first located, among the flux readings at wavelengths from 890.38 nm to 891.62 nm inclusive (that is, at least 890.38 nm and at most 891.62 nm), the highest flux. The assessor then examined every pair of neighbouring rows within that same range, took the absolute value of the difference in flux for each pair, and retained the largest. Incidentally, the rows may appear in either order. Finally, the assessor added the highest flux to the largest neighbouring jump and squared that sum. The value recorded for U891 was 819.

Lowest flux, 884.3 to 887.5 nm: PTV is 20.83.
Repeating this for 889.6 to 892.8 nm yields 17.65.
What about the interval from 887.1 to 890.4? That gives 21.88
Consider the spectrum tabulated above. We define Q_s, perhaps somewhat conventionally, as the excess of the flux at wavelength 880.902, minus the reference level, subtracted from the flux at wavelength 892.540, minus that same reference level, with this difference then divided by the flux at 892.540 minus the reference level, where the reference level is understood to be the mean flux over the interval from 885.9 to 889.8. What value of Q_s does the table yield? 1.1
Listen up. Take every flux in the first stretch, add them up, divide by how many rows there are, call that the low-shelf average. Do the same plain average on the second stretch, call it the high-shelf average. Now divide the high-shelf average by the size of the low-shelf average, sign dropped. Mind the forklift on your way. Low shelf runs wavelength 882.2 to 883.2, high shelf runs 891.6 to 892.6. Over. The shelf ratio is 1.00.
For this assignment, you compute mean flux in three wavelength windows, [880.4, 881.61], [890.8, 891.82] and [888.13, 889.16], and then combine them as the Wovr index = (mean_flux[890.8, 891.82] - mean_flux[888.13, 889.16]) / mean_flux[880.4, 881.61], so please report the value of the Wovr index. -0.14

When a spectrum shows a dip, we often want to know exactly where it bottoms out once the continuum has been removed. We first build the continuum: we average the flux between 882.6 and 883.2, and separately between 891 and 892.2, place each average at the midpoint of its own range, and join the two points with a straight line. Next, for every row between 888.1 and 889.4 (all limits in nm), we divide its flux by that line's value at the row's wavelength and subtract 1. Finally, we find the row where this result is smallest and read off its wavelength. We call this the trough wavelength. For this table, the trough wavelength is 888.644 nm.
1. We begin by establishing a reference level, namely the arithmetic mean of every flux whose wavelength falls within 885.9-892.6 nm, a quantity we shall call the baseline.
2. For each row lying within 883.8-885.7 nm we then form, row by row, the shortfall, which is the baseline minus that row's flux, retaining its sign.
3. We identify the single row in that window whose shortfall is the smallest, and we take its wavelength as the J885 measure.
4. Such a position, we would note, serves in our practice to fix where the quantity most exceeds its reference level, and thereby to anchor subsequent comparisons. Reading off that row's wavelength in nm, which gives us 883.950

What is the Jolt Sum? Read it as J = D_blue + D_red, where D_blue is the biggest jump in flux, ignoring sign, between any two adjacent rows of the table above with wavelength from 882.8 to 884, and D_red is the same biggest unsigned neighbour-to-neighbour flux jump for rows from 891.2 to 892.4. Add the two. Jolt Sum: 13.2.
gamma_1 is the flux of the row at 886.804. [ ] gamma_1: 23.14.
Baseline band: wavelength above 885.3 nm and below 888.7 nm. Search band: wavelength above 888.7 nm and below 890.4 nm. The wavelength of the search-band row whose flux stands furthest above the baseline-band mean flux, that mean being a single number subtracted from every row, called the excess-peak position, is 890.282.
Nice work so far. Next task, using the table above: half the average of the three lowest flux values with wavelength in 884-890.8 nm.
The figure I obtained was 10.6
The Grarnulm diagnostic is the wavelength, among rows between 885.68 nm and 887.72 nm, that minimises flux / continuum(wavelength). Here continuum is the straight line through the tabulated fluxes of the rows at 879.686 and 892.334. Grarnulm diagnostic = 885.988 nm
